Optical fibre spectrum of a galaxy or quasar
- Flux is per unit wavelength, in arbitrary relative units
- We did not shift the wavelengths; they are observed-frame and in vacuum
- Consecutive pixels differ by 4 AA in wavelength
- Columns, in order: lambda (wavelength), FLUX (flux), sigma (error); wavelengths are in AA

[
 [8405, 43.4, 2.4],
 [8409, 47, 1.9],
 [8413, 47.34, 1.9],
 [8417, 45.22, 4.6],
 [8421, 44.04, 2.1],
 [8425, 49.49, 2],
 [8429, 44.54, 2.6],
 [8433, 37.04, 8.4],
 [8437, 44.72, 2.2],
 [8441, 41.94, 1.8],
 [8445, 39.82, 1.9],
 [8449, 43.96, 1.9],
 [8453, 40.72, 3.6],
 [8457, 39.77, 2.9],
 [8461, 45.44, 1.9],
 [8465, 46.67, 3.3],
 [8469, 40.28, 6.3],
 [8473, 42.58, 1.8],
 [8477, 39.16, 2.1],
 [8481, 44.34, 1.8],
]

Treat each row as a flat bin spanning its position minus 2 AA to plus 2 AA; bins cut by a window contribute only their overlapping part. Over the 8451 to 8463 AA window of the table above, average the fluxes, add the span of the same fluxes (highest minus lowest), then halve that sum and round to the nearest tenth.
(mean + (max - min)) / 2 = 23.8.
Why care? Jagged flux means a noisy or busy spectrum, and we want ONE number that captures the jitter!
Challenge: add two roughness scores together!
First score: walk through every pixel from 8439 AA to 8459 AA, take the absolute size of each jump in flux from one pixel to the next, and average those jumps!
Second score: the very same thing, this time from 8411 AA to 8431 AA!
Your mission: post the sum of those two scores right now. 6.0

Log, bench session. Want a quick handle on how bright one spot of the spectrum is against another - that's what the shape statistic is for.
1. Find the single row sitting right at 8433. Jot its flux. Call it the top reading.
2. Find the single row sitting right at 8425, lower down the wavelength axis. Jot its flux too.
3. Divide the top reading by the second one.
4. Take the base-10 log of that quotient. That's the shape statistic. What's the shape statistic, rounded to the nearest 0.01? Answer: -0.13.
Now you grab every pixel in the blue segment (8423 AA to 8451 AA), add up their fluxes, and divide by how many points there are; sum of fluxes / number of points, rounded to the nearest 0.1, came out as 43.1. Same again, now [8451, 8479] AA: 42.1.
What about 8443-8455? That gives 41.5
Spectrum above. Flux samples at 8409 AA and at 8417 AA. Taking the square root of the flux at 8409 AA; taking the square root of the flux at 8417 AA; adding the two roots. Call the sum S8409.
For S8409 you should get 13.6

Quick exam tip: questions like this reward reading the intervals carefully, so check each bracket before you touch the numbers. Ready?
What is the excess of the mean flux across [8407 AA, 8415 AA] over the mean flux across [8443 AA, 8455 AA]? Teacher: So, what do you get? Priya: 5.7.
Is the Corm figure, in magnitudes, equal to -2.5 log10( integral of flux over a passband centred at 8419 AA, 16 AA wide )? -7.18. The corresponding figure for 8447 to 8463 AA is -7.08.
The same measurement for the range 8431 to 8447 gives -7.04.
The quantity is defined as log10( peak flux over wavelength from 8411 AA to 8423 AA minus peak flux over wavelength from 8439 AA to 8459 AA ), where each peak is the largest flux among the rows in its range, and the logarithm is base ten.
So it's 0.53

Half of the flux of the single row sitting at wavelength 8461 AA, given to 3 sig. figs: 22.7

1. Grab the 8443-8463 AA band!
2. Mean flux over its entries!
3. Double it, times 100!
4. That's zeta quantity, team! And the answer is 8388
